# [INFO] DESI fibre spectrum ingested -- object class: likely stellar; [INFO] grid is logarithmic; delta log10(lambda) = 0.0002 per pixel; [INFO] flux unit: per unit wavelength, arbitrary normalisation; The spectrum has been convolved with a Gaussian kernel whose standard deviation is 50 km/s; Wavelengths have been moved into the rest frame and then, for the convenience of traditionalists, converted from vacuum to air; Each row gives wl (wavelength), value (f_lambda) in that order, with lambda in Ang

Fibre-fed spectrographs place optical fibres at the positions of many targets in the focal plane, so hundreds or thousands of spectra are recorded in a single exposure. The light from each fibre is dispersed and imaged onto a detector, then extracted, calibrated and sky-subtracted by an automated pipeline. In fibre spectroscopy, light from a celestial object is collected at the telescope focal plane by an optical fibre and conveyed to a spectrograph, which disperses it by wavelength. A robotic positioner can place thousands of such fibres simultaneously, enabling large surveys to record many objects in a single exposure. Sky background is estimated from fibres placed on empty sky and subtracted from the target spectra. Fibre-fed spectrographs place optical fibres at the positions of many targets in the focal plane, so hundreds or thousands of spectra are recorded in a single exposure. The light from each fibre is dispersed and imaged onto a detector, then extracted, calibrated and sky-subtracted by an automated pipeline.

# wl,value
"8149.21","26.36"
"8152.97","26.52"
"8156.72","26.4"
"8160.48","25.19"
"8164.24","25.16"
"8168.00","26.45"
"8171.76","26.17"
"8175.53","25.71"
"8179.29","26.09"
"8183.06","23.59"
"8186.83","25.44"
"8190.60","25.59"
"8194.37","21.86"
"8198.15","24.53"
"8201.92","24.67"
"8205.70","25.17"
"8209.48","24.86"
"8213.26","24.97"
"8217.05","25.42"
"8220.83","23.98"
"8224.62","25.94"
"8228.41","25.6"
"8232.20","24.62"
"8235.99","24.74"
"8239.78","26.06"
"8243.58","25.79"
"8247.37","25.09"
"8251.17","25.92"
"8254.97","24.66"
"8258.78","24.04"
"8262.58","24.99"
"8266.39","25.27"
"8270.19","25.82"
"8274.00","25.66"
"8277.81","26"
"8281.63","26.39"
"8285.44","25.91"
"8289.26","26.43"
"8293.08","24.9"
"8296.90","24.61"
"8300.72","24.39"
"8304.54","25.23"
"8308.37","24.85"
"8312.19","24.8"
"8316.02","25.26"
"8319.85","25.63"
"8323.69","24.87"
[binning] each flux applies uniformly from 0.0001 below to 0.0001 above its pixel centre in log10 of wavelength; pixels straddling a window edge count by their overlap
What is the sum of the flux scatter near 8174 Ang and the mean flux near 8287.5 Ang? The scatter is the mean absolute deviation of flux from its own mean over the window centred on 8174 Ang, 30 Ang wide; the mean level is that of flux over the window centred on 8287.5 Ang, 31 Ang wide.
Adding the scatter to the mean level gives 26.2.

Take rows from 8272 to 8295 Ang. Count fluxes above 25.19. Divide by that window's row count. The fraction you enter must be 0.83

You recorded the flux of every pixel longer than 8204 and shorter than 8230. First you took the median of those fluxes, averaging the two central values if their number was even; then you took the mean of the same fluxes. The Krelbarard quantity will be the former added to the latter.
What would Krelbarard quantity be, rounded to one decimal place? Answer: 50.3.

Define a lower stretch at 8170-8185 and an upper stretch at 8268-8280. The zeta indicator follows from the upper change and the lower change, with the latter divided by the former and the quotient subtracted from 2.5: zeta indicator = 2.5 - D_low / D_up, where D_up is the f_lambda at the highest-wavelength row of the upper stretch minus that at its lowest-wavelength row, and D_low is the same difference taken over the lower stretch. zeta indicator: 17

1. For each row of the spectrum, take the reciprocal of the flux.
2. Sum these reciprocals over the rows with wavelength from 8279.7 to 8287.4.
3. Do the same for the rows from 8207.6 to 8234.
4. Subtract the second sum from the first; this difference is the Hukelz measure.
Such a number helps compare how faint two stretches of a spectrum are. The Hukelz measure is -0.20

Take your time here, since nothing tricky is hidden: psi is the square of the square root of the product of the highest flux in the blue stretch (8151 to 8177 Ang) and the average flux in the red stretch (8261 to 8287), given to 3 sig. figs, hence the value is 682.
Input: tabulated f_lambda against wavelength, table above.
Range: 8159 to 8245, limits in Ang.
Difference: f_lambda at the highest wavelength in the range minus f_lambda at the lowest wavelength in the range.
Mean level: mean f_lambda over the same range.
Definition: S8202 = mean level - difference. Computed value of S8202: 24.5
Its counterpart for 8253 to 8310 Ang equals 25.1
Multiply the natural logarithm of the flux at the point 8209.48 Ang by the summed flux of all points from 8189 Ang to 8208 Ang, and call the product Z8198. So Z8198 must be 391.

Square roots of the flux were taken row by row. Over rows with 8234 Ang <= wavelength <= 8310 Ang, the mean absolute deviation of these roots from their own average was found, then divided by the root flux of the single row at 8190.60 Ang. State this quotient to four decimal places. 0.0117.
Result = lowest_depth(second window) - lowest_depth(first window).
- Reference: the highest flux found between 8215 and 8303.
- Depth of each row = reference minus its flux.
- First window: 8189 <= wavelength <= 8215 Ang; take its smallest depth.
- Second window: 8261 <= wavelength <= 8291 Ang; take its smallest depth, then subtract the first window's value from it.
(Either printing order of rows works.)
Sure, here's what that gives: -0.8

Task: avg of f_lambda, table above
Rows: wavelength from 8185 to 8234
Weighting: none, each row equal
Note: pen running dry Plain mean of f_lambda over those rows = 24.8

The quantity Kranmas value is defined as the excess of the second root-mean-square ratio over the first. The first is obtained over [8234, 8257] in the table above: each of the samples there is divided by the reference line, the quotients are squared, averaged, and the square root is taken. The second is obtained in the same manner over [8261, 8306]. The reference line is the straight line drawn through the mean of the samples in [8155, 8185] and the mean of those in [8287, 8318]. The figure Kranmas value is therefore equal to 0.010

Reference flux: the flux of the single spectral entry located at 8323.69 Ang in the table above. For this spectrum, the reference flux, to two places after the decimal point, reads 24.87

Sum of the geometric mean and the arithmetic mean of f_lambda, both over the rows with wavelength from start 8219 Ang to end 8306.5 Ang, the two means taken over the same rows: 50.6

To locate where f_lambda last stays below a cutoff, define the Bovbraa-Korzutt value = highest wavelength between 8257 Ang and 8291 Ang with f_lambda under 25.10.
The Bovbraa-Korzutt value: 8262.58 Ang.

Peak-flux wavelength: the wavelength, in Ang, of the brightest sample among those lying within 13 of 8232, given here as 8239.78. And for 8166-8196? 8168.00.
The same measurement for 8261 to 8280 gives 8277.81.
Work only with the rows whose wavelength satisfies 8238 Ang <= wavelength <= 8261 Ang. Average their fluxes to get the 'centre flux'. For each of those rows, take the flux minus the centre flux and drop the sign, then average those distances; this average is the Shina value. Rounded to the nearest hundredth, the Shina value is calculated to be 0.66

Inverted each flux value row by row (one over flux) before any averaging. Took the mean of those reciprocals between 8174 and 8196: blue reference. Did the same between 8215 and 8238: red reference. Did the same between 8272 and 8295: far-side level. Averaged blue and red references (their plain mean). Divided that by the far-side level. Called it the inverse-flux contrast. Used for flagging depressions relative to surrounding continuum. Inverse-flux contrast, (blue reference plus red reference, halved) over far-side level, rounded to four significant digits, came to 1.042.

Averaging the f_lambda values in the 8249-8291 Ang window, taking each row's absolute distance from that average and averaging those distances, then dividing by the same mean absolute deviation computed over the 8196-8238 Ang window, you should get 1.4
